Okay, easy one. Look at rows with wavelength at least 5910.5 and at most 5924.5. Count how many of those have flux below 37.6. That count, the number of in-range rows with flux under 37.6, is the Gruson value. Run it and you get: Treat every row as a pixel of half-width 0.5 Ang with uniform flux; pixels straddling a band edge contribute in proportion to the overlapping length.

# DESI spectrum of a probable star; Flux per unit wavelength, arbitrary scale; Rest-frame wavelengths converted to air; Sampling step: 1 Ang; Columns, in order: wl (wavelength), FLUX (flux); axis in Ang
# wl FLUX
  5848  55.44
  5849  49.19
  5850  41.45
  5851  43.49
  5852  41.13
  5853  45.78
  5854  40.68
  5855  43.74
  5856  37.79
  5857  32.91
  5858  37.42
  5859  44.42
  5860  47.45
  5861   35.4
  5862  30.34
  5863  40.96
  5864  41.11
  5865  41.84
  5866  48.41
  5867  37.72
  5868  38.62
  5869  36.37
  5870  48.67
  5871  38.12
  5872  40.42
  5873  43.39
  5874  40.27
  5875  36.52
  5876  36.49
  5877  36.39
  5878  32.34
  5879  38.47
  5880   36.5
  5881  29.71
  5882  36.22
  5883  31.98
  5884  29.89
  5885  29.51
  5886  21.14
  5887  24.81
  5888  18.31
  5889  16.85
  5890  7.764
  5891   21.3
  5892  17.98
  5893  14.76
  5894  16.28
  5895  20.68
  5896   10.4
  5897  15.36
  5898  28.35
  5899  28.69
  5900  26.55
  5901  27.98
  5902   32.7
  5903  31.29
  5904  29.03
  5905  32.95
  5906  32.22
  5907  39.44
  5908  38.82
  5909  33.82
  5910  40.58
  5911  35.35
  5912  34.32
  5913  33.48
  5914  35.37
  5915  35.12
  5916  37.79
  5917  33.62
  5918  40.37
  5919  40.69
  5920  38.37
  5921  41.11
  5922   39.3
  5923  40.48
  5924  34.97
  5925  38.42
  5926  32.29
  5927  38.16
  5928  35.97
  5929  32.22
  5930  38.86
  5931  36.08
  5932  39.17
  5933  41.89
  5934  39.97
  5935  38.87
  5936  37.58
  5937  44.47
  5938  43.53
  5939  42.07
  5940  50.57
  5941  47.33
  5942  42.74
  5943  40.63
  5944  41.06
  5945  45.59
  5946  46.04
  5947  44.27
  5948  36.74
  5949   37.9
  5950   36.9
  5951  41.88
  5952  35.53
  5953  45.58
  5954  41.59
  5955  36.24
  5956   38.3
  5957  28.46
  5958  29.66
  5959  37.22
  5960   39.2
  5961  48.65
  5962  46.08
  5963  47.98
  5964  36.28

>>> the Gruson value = 7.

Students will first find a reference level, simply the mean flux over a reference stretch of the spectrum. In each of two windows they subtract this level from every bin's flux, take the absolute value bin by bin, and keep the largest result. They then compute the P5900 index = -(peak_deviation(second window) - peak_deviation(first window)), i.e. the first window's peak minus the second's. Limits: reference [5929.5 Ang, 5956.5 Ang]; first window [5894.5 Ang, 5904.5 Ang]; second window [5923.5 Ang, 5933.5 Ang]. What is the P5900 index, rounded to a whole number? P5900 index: 22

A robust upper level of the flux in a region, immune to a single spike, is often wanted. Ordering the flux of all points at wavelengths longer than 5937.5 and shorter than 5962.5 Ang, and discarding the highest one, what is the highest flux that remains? 48.65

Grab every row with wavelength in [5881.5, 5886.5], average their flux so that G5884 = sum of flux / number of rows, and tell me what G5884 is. 29.7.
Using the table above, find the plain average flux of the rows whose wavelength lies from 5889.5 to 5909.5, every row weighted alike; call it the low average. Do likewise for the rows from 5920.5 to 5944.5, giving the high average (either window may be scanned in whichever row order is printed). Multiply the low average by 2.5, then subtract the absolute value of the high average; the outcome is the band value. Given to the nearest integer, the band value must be 23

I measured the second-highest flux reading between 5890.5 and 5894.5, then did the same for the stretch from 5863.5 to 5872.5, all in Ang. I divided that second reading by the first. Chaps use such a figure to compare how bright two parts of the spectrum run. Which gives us 2.7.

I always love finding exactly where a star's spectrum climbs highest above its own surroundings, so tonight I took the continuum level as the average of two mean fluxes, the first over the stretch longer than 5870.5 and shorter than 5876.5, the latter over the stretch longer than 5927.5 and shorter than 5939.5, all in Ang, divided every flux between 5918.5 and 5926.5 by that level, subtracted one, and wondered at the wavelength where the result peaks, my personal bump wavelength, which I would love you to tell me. 5921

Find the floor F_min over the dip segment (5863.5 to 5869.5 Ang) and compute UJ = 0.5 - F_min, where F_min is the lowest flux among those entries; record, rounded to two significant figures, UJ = -36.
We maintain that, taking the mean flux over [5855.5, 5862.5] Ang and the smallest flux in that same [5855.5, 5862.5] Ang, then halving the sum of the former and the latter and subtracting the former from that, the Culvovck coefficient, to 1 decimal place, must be -3.8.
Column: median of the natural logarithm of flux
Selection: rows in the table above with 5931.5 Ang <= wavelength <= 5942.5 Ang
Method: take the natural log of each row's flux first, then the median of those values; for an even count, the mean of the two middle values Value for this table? 3.7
